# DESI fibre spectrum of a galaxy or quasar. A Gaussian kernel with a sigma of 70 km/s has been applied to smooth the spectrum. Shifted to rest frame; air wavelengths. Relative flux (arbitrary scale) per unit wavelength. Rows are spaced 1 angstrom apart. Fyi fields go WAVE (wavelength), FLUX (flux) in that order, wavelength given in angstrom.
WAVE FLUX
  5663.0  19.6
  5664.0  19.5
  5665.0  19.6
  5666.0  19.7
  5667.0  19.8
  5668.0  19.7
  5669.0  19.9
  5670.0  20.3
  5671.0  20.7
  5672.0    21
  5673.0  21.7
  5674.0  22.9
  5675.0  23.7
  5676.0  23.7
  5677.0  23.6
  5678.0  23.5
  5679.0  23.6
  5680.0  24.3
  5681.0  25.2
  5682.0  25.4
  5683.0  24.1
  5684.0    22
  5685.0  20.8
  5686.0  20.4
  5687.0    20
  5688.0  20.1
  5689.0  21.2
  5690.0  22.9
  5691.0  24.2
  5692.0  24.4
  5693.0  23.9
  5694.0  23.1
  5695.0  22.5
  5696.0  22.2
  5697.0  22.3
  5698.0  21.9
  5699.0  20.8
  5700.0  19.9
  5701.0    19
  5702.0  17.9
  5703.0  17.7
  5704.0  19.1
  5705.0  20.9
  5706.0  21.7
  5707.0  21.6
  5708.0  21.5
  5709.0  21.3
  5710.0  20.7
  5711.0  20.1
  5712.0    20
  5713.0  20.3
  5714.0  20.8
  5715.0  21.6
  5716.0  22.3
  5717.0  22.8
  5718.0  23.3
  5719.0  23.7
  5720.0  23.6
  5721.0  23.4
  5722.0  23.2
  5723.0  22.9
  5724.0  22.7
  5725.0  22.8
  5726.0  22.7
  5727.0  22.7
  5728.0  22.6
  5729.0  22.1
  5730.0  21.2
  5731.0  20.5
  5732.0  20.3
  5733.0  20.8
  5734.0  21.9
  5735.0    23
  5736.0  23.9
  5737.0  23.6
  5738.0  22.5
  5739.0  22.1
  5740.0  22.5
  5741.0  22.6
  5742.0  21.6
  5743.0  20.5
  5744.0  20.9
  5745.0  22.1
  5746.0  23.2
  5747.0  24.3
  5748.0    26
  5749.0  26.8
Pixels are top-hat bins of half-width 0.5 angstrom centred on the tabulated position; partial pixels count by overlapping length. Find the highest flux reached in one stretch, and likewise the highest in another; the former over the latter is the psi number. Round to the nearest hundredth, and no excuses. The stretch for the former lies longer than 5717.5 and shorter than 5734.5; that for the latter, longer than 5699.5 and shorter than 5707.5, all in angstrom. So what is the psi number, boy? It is 1.09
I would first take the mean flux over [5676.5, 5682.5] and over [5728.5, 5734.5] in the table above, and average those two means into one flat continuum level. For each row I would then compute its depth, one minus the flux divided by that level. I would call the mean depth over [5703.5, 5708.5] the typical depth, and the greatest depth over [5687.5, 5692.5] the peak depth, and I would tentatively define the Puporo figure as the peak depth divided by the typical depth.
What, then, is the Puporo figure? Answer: 1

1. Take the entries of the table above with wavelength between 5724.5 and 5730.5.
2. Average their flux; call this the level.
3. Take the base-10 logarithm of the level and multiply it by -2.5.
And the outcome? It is -3.37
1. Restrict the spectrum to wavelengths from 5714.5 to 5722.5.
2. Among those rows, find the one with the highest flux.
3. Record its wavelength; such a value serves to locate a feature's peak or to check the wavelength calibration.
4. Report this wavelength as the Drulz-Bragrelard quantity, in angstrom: 5719.0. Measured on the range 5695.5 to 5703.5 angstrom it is 5697.0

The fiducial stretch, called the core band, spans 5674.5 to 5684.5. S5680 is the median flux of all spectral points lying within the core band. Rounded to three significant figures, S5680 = 23.7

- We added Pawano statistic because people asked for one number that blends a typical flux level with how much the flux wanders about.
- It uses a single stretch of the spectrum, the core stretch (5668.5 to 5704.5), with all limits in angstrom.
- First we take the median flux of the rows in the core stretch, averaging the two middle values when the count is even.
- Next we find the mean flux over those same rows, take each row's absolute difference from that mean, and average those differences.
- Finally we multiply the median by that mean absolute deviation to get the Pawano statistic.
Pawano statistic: 38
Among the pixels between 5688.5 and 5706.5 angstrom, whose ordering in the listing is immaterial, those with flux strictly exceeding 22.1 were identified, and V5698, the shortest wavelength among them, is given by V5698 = 5690.0 angstrom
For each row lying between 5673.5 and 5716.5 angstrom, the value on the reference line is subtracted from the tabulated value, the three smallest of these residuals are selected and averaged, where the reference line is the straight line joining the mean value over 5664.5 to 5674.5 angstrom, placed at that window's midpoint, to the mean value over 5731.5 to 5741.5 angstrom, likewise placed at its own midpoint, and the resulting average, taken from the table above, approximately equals -3.2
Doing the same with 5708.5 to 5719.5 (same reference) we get -1.5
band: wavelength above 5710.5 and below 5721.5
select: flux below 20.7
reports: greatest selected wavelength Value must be 5713.0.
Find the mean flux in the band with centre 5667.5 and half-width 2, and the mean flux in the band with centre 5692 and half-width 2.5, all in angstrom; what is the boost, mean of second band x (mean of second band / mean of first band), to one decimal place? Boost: 28.4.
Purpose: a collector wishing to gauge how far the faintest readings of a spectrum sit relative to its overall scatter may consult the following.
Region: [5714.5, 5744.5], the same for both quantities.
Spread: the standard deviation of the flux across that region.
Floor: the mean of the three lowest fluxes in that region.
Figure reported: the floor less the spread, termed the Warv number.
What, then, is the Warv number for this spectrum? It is 19.4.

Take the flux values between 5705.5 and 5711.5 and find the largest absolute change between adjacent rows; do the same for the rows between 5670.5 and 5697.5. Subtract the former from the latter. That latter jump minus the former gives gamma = 1.5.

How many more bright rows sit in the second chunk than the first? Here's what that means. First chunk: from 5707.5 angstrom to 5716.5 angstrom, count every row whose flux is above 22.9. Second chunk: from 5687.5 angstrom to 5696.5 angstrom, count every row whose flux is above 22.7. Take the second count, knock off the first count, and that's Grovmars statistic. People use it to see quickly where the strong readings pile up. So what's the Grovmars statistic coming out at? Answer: 5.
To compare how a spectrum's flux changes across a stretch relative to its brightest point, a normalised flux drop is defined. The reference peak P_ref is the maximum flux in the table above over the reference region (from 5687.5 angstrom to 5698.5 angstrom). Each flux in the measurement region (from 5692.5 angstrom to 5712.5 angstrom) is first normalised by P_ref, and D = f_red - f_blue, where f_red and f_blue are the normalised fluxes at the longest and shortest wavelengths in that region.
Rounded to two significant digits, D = -0.16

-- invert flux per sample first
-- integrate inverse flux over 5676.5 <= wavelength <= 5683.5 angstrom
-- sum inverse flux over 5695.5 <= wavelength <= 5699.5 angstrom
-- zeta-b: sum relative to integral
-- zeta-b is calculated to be 0.64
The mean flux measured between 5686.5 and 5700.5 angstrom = 22.1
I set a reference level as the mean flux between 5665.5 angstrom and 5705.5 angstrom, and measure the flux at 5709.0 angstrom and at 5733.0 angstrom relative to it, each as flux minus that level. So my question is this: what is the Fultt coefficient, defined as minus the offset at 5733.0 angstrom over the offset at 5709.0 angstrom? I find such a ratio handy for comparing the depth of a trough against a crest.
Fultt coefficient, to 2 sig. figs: -2.1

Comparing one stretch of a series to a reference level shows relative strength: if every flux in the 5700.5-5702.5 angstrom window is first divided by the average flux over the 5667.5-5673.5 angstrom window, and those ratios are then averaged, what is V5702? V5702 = 0.90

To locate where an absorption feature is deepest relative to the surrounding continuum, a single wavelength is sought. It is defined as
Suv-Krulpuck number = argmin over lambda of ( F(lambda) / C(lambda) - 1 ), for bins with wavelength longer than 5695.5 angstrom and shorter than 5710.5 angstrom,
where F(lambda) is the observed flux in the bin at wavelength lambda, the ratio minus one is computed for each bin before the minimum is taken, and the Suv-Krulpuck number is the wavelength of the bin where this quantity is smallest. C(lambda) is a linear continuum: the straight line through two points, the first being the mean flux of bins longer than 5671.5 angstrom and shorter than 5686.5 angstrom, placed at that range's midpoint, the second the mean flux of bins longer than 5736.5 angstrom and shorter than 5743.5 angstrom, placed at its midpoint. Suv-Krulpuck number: 5703.0 angstrom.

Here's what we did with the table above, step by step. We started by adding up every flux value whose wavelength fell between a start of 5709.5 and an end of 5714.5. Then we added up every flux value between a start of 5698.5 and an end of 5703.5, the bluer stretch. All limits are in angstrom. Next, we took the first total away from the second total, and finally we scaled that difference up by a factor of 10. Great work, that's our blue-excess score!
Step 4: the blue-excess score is -66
